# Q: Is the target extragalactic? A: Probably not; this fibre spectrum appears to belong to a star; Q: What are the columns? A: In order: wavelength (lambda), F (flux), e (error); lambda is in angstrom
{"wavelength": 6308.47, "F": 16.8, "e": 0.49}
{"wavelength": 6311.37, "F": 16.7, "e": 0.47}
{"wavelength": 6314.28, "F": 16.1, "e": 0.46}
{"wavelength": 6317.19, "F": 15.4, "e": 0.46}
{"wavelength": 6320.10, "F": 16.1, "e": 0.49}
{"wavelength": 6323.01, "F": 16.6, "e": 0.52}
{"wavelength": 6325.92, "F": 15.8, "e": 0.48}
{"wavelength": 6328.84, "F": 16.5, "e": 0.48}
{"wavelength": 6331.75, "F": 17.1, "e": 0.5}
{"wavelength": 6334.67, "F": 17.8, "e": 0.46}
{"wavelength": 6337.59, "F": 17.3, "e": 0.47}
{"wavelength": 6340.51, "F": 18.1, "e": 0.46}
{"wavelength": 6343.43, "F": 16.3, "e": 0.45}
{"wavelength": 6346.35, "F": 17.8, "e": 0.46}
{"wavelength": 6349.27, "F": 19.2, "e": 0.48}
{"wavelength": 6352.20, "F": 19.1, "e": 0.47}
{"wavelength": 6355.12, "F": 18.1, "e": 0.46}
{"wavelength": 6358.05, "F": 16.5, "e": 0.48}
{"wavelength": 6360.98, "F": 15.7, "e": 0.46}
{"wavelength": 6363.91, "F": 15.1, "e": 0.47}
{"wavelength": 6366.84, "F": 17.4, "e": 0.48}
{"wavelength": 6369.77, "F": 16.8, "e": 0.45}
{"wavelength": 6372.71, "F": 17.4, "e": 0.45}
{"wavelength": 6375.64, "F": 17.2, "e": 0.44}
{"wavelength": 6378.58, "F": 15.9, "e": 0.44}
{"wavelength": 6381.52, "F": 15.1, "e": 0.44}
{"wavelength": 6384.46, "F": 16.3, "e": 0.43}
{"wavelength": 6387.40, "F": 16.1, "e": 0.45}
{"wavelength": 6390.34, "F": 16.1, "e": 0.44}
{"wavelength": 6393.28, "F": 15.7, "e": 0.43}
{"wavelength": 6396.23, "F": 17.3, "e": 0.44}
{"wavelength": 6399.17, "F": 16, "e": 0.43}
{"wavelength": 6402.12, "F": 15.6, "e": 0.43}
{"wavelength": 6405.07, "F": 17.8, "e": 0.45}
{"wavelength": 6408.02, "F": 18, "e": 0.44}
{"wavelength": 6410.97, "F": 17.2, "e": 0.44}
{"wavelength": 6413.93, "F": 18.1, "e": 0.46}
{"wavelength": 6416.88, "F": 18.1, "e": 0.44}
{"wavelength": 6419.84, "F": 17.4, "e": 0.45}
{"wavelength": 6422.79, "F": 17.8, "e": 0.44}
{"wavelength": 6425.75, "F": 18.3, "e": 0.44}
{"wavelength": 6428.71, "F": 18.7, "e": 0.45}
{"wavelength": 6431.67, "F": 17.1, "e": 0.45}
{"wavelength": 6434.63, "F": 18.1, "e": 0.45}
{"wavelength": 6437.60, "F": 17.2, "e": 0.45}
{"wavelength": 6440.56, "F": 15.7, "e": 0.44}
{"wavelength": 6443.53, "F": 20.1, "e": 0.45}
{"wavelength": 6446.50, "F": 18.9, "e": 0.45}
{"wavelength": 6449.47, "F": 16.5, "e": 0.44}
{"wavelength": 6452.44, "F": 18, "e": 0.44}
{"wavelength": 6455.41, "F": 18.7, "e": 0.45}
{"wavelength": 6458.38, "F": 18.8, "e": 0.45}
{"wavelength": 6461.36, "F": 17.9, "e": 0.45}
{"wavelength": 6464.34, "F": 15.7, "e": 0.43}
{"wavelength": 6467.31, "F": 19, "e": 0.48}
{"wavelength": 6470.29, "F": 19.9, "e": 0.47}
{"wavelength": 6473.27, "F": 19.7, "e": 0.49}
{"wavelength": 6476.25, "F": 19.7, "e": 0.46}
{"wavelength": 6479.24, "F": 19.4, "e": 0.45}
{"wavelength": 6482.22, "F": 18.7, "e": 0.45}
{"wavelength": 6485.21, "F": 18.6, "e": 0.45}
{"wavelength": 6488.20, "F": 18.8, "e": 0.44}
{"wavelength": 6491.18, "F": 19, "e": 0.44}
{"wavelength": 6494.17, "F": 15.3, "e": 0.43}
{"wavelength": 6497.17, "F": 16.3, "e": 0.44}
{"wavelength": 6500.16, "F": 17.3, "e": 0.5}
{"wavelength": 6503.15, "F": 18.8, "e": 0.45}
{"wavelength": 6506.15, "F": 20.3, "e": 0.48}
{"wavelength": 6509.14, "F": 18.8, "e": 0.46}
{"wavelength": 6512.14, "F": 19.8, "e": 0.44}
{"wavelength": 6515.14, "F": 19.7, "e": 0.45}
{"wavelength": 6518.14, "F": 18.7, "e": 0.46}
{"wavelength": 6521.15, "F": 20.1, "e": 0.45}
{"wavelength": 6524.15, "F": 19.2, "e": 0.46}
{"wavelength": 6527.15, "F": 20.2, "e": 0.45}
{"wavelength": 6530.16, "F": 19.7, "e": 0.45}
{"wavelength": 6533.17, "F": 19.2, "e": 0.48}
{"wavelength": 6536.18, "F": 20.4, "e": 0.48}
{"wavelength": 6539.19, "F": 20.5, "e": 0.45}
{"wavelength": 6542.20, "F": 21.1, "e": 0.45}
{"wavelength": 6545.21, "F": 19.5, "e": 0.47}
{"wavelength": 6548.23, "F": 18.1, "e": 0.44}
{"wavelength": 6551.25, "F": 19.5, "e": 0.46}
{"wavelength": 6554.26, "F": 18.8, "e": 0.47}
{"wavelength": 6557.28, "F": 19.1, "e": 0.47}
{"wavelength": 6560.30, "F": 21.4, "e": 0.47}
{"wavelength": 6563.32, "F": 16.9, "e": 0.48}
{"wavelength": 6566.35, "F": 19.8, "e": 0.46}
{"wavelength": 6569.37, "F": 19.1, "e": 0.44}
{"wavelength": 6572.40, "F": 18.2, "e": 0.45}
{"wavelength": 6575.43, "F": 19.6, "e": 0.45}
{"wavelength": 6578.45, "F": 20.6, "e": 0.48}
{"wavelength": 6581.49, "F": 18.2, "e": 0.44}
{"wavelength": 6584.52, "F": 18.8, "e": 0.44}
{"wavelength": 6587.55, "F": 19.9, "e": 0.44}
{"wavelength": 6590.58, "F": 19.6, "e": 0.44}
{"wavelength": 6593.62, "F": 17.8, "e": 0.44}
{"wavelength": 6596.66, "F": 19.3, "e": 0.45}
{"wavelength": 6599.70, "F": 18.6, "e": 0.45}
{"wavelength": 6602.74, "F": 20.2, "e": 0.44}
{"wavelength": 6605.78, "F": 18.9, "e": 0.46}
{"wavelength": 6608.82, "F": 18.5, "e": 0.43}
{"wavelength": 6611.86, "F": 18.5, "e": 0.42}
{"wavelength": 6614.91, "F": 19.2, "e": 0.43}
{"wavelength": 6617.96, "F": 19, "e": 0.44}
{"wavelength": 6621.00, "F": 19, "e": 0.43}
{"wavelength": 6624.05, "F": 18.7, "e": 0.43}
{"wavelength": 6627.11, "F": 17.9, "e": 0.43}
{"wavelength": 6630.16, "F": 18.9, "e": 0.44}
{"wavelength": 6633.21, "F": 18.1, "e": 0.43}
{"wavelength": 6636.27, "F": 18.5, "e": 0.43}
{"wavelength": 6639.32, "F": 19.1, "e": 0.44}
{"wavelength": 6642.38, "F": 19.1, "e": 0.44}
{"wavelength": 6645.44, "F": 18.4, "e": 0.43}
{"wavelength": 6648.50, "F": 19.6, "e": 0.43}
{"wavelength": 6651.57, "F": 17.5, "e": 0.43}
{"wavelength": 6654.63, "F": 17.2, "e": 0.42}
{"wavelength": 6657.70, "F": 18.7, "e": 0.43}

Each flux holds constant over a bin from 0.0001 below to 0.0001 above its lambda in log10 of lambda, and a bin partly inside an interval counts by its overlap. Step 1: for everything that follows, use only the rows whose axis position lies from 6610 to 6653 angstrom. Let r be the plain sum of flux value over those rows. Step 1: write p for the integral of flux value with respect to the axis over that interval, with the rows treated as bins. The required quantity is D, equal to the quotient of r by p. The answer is 0.326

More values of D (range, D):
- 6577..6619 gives 0.333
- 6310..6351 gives 0.341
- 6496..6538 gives 0.333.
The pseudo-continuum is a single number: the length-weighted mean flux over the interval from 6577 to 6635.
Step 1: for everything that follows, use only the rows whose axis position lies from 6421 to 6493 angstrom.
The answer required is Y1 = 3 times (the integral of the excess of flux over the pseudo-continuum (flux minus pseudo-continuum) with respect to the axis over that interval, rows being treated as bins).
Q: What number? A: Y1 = -129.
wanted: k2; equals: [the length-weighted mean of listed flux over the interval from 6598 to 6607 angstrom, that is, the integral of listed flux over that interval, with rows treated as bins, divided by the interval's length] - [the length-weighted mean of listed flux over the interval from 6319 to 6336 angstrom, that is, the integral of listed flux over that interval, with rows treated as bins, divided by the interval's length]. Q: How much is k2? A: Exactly 3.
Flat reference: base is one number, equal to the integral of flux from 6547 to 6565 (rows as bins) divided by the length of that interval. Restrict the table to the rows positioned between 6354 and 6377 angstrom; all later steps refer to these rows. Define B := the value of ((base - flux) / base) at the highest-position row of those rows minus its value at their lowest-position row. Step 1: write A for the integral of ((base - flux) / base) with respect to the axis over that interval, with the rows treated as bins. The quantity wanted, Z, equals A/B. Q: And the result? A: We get 57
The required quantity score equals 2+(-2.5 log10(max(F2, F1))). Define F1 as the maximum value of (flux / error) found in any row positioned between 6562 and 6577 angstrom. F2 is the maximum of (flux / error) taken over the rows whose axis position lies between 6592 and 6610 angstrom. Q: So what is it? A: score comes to -2.15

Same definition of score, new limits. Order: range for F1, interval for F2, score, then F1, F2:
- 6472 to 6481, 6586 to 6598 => -2.14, 43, 45.2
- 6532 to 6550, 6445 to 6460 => -2.18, 47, 42.0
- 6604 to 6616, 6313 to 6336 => -2.12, 45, 38.7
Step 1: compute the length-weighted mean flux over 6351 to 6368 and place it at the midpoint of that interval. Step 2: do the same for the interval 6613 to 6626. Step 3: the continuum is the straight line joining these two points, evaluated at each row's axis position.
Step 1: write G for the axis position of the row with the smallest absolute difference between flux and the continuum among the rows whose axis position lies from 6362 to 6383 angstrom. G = 6375.64 angstrom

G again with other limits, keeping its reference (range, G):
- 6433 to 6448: 6437.60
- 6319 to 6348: 6323.01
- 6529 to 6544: 6533.17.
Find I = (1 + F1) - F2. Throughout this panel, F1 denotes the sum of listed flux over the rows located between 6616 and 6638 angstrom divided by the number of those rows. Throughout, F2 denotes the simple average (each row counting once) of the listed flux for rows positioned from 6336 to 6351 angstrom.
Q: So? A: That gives 2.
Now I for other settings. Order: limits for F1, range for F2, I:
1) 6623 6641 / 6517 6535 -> 0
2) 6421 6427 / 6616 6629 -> 0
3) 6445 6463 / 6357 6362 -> 3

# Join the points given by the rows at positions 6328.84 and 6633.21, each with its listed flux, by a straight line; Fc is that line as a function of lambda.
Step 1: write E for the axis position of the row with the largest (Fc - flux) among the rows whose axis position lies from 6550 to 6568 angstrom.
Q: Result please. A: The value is 6563.32 angstrom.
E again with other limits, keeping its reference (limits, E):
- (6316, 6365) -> 6363.91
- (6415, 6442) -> 6440.56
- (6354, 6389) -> 6381.52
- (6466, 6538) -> 6494.17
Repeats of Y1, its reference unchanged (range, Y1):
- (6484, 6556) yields 32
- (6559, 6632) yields 19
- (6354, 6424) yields -453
